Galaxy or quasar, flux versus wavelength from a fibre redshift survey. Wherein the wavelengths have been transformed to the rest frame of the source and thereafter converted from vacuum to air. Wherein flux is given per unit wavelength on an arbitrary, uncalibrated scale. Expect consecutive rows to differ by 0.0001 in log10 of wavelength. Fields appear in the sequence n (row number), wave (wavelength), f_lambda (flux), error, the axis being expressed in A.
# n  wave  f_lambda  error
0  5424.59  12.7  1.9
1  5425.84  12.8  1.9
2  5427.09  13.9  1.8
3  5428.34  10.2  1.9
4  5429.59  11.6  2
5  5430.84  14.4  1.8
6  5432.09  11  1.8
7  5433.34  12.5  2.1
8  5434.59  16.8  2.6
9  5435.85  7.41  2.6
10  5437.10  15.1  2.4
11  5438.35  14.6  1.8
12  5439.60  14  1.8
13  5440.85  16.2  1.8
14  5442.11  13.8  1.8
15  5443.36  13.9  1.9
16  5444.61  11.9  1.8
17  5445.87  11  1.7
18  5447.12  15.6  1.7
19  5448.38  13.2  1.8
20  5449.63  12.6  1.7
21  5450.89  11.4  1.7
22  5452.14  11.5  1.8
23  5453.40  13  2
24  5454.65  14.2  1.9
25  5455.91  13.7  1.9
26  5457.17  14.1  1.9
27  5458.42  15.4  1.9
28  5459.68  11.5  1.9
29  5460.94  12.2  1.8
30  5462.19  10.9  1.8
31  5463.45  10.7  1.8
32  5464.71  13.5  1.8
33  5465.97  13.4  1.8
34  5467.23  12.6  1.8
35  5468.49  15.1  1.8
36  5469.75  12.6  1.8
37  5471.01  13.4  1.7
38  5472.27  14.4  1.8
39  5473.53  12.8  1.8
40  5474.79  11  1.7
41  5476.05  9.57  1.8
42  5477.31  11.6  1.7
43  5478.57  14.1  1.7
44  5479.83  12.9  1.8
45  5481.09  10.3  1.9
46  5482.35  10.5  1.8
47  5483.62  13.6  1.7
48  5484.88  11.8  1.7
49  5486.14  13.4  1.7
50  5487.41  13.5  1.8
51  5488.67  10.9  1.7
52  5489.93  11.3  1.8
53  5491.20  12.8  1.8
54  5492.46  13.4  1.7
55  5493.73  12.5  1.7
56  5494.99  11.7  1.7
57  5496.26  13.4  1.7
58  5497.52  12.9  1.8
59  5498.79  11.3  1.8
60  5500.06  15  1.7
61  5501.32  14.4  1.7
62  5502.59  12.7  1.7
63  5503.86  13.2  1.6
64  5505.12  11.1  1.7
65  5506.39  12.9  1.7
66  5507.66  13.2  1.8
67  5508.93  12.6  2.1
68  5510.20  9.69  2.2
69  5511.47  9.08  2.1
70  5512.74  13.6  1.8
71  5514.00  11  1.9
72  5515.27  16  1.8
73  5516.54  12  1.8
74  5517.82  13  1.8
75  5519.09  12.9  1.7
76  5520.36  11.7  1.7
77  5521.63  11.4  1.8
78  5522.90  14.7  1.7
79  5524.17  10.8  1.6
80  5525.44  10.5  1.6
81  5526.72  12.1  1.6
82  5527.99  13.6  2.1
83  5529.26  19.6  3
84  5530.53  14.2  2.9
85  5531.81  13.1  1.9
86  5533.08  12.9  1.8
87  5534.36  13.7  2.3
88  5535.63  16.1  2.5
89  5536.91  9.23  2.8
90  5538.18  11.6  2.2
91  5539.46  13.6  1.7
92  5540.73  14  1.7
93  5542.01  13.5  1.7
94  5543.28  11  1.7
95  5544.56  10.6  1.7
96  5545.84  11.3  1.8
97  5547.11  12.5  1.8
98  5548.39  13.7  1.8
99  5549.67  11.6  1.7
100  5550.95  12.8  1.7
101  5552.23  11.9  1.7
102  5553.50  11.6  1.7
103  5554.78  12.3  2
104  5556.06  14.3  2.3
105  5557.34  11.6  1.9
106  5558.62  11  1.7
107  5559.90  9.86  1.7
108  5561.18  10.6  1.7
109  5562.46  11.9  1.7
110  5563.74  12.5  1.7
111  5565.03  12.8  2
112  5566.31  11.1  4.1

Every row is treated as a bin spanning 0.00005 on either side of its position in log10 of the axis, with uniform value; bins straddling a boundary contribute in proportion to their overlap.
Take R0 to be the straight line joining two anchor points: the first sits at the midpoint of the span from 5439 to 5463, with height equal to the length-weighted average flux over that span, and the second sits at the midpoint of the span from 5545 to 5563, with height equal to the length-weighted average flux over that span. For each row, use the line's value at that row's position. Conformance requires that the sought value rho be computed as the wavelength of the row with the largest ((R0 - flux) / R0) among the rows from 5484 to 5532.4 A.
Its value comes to 5511.47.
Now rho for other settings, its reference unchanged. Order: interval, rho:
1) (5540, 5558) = 5544.56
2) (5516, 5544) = 5536.91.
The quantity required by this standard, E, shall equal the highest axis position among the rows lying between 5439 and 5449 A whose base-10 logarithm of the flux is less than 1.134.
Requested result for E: 5448.38 A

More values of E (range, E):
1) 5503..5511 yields 5510.20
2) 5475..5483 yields 5482.35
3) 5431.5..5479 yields 5477.31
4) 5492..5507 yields 5506.39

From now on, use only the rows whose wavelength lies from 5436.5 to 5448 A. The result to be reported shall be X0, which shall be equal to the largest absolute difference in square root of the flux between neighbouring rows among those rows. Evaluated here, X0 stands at 0.633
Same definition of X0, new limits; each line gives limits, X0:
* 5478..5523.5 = 0.683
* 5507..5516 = 0.683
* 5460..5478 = 0.403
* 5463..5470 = 0.403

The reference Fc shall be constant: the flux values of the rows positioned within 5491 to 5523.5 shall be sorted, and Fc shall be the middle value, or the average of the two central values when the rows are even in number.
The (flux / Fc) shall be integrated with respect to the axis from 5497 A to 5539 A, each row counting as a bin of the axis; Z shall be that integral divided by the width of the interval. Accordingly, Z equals 0.99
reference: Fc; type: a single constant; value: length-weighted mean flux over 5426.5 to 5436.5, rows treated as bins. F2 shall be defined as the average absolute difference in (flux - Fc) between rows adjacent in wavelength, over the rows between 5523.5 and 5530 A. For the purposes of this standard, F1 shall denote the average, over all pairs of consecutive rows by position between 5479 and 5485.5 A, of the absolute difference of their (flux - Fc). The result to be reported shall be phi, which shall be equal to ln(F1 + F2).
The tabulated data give 1.5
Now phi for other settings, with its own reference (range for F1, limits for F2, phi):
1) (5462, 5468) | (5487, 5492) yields 0.9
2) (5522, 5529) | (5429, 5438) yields 1.9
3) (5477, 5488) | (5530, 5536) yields 1.0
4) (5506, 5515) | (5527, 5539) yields 1.6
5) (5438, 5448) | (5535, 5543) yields 1.4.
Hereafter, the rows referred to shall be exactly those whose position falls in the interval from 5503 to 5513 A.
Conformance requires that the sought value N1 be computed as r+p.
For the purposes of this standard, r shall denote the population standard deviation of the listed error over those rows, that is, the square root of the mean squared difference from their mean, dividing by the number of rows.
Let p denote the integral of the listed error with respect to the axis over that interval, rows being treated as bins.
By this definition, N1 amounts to 18.9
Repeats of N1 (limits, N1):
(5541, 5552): 19.1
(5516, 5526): 17.2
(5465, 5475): 17.8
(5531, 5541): 21.8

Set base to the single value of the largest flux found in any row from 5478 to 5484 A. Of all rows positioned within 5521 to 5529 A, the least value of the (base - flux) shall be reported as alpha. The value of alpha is -0.6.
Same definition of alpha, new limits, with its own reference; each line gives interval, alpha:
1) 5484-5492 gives 0.6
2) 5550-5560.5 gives -0.2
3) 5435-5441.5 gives -2.1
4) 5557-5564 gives 1.6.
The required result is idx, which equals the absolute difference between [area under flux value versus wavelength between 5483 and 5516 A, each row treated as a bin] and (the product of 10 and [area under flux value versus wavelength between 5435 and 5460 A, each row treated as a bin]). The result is 2899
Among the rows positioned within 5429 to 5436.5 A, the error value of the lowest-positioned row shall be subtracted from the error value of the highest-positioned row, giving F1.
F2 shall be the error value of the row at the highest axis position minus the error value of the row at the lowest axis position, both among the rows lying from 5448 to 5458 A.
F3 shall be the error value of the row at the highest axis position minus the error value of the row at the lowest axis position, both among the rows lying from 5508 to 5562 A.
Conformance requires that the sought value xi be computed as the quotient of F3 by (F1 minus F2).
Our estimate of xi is -1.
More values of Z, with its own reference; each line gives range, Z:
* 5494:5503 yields 1.02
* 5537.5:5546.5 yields 0.95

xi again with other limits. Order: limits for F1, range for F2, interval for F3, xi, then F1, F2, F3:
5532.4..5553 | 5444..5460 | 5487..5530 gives -6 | -0.10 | 0.10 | 1.20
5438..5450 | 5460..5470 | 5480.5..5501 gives 2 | -0.10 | 0.00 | -0.20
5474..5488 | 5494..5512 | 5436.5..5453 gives 2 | 0.10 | 0.40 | -0.60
